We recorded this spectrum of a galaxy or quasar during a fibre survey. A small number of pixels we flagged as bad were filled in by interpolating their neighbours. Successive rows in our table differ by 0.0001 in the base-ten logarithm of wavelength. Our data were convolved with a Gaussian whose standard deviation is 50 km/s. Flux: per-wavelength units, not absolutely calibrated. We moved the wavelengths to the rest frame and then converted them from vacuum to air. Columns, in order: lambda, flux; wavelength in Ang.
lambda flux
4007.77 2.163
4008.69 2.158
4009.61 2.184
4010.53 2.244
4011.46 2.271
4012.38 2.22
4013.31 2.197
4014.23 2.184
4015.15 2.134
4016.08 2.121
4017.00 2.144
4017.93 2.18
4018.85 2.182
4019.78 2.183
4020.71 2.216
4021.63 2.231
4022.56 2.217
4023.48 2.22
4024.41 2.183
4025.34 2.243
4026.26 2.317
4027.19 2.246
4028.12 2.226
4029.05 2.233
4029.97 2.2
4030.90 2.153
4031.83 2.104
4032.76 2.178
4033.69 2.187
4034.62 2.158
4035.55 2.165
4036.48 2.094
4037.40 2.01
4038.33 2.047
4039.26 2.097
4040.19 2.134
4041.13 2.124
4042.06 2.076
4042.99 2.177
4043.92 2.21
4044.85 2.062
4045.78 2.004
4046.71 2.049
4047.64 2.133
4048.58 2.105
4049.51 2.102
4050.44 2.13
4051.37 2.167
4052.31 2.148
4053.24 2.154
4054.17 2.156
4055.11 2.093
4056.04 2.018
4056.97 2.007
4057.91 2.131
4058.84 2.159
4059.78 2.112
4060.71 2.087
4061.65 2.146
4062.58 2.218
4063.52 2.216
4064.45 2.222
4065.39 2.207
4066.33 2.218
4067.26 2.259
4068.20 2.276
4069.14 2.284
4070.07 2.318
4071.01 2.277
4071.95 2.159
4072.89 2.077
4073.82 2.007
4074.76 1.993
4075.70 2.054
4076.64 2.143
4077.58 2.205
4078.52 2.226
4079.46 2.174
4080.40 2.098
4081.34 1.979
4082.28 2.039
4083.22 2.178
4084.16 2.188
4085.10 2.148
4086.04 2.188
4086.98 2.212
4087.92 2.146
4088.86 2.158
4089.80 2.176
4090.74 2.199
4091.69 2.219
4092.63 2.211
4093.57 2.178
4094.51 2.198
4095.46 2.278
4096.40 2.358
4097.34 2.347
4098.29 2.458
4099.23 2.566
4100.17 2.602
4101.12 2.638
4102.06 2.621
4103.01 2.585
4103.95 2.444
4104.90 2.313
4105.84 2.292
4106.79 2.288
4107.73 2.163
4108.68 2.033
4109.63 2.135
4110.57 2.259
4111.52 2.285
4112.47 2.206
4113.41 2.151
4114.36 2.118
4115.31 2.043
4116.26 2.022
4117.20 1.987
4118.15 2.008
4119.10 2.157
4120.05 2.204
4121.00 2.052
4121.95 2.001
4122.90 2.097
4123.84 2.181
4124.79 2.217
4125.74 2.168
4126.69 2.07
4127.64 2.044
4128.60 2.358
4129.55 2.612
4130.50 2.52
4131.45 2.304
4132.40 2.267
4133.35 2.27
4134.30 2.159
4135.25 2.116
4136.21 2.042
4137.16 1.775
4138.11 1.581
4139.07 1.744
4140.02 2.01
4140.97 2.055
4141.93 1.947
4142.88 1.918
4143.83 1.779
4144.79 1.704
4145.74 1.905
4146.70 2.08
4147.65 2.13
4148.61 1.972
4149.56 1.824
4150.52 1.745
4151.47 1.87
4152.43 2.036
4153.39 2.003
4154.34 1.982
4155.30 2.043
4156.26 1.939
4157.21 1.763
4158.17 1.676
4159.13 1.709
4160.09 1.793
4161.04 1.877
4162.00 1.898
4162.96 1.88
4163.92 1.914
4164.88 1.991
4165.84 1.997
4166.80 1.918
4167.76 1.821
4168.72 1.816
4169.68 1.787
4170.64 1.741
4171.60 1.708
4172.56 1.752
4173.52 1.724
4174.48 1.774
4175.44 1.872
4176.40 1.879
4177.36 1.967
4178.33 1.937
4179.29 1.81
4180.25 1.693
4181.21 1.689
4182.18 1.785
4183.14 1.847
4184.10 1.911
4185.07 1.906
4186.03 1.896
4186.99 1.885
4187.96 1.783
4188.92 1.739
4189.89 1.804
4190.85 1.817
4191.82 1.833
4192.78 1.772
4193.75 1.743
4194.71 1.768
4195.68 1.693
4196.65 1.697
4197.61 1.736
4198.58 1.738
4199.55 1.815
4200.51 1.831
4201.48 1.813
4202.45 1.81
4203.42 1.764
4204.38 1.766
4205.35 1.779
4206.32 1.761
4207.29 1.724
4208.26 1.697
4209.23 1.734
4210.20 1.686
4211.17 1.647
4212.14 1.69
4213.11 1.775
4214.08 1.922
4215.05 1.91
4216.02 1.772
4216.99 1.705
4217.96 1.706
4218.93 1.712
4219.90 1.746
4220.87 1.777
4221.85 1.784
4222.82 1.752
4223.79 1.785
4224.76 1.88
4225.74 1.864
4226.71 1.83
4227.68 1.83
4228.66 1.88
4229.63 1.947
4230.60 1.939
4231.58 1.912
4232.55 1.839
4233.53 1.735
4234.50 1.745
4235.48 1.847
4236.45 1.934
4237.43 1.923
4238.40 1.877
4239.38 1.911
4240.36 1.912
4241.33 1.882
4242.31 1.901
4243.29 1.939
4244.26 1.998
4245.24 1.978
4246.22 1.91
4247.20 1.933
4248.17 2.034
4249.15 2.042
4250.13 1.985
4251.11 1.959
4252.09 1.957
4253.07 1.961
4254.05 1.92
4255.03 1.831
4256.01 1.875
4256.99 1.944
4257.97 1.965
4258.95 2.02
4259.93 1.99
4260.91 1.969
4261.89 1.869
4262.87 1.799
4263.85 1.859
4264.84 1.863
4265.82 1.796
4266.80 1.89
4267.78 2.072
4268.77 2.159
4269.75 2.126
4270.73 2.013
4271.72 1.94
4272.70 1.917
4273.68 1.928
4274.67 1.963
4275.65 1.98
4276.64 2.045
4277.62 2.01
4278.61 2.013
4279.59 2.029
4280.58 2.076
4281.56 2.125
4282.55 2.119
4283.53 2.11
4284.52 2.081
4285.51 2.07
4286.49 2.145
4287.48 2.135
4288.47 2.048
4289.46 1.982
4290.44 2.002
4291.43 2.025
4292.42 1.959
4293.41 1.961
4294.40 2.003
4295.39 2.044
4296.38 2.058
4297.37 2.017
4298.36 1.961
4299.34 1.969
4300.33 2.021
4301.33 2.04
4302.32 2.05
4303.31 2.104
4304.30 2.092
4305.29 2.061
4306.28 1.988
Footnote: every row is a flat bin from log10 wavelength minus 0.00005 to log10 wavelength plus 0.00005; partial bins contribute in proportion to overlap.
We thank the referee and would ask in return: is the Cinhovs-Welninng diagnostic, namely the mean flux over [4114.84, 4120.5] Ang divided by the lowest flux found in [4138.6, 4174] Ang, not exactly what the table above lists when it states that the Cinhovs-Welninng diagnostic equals 1.24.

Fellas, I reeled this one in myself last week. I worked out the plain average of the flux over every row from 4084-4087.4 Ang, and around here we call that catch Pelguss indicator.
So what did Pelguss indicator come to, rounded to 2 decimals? 2.18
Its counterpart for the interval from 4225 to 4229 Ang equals 1.85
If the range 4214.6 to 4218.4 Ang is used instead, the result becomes 1.77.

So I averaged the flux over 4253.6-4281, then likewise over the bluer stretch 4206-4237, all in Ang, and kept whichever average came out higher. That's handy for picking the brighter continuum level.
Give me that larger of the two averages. 1.96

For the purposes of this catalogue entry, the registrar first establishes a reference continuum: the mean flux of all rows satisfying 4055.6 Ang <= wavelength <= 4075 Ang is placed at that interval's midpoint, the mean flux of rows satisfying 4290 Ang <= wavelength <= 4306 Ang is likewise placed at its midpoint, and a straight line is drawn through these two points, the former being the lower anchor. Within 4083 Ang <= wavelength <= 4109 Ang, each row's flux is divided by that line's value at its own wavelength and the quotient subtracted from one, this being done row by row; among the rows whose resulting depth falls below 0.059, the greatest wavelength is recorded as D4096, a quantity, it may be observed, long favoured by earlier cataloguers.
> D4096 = 4108.68 Ang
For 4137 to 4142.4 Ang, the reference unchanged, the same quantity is 4140.97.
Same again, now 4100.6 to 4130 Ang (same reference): 4129.55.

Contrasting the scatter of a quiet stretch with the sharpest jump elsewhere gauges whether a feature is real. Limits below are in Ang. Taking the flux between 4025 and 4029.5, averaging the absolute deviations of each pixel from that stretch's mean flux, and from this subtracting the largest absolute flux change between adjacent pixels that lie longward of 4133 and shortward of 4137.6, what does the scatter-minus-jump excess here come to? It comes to -0.24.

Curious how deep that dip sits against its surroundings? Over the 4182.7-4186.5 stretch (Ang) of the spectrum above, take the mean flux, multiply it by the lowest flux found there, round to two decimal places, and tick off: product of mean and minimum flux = 3.49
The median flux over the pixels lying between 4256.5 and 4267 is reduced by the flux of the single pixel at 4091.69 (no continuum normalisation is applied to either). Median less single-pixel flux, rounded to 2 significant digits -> -0.33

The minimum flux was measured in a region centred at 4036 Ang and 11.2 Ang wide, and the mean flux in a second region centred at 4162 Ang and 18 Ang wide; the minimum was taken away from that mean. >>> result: -0.14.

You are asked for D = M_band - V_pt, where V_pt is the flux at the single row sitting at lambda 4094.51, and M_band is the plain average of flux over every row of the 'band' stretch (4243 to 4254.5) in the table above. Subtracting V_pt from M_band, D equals -0.23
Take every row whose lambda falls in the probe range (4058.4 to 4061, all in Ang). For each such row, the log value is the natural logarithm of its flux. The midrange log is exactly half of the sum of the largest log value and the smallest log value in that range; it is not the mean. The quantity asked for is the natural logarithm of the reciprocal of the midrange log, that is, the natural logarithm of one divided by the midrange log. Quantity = 0.3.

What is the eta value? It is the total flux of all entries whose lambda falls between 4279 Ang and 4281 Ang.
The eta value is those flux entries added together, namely 4.1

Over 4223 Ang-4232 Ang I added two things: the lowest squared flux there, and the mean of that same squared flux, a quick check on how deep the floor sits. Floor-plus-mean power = 6.7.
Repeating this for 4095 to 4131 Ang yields 9.1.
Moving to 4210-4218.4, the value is 5.8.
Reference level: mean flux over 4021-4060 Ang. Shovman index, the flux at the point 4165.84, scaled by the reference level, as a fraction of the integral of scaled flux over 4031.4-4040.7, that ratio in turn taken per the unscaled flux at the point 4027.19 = 0.045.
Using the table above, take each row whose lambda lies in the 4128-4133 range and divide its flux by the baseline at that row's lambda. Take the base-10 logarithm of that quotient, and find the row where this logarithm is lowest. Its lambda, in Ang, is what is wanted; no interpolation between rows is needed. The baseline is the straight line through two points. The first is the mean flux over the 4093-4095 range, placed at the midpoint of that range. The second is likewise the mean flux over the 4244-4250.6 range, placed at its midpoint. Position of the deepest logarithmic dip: 4132.40 Ang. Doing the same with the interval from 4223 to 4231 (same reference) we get 4223.79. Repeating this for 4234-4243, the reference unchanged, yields 4234.50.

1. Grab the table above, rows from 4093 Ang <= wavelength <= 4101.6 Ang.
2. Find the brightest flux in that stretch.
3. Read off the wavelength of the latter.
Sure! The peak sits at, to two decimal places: 4101.12 Ang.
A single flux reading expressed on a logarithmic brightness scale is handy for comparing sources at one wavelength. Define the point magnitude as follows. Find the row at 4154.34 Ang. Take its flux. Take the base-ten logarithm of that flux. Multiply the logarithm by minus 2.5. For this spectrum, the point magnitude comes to -0.74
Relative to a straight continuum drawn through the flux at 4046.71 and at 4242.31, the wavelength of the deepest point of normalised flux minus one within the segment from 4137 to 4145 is 4138.11 Ang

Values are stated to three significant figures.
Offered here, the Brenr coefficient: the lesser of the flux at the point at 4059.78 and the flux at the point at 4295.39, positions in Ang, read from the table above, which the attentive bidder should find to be 2.04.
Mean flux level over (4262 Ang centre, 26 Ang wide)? 1.95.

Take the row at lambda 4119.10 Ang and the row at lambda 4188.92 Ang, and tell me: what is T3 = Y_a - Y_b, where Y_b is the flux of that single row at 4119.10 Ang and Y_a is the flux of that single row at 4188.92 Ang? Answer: -0.42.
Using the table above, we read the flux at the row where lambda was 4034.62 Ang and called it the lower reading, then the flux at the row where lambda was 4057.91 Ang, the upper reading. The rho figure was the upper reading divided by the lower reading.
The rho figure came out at 0.99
